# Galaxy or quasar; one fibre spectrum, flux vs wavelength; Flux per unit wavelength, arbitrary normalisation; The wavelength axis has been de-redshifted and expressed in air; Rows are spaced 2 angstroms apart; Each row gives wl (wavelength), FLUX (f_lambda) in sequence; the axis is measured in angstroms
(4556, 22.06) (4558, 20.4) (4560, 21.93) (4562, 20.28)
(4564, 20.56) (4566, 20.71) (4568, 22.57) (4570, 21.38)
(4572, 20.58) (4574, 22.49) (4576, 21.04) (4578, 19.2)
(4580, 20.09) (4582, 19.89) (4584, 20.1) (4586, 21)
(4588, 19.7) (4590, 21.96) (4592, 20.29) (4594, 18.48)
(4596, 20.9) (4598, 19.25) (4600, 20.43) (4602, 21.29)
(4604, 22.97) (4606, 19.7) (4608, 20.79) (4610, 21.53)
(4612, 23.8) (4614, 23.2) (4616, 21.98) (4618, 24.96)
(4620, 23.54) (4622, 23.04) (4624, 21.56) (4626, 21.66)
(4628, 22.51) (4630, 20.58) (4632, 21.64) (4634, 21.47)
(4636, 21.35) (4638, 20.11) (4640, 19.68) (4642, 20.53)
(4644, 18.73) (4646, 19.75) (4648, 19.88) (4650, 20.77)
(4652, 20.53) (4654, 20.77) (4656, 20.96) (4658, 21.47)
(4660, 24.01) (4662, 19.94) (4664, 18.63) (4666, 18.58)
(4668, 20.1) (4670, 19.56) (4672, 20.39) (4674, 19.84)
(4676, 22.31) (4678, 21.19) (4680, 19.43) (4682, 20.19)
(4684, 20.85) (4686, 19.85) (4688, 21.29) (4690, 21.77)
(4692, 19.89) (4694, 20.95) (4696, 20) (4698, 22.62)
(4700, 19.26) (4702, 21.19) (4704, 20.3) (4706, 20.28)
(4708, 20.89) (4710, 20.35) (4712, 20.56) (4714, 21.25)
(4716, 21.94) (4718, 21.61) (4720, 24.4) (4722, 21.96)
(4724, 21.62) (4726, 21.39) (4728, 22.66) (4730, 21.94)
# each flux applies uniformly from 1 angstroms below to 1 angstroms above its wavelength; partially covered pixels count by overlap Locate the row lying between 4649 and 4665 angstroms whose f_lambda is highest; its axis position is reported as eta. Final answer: 4660 angstroms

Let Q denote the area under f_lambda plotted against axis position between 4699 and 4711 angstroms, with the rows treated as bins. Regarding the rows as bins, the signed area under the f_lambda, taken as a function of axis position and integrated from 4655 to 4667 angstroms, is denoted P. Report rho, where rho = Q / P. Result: 0.99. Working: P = 247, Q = 245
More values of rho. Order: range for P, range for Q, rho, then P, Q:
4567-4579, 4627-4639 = 1.00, 255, 255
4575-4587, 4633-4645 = 1.00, 243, 244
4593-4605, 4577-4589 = 0.97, 247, 240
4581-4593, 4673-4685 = 1.01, 246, 248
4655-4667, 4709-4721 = 1.05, 247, 260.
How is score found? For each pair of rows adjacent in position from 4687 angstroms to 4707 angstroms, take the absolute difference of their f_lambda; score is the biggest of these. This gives 3.4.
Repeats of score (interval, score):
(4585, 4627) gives 3.3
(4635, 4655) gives 1.8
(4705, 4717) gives 0.7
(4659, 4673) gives 4.1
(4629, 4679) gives 4.1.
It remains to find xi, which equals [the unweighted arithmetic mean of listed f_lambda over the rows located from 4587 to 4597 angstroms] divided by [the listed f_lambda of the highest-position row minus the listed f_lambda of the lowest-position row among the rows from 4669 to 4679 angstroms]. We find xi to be 12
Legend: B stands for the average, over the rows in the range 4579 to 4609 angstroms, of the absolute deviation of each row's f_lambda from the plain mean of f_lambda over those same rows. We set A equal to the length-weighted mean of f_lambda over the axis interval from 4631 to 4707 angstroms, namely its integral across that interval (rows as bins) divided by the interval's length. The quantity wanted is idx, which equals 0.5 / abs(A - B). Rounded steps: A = 20.5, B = 0.82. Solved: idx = 0.0254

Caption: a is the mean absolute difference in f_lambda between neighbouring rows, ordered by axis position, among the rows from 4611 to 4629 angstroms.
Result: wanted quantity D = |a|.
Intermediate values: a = 1.14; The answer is 1.14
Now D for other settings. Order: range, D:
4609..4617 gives 1.36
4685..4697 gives 1.16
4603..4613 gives 1.84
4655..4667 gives 1.70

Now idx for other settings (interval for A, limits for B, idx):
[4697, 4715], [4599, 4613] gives 0.0254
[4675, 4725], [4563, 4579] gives 0.0247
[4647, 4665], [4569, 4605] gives 0.0252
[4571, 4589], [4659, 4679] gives 0.0260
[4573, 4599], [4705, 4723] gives 0.0257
